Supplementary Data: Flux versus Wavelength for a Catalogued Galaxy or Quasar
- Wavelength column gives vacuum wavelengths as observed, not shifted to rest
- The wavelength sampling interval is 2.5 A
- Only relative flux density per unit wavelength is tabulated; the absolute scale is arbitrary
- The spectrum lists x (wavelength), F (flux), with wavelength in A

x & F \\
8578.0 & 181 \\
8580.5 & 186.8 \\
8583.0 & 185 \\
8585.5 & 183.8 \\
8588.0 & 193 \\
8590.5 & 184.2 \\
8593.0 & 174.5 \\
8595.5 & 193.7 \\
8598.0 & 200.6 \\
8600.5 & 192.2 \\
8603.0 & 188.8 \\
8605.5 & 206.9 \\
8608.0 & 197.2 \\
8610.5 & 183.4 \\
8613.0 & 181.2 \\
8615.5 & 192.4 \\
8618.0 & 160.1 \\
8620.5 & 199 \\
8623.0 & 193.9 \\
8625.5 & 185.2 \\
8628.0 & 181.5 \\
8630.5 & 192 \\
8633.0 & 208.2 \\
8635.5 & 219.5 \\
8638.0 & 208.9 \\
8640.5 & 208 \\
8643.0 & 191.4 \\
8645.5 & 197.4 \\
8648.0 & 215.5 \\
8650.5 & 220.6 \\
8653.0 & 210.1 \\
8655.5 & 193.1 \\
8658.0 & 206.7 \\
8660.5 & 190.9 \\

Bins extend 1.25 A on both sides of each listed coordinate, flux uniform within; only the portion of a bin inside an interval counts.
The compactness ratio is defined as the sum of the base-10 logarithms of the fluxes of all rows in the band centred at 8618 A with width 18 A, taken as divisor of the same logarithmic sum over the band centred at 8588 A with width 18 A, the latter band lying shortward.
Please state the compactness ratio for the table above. 1.00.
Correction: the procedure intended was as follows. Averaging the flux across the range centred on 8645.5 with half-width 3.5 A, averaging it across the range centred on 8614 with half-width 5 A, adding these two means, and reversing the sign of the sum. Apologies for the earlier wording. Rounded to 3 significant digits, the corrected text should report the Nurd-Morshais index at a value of -381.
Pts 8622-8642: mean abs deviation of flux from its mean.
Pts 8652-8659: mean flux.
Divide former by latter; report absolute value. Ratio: 0.057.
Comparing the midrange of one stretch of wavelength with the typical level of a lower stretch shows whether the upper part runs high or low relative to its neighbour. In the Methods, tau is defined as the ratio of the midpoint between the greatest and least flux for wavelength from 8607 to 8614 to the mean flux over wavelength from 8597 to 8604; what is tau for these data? 0.98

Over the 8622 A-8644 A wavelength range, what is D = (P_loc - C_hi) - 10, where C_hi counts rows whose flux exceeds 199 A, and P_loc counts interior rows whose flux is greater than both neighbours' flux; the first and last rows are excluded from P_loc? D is -13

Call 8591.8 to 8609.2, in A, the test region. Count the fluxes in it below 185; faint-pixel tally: 1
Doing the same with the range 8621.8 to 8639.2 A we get 1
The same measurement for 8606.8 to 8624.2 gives 3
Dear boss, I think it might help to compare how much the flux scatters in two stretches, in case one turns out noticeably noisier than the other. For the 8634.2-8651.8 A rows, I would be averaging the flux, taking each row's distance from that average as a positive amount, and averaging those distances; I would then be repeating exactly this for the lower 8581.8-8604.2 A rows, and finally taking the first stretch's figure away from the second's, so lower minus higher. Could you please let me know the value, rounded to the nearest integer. -3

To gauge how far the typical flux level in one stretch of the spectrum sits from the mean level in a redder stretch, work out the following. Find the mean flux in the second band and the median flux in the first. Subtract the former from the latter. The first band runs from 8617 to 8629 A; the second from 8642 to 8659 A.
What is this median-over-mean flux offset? -20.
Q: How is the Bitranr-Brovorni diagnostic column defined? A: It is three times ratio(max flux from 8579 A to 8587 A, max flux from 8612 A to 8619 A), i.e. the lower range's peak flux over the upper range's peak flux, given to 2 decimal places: 2.91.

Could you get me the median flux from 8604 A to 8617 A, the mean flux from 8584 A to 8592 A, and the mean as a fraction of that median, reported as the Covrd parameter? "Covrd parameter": 0.97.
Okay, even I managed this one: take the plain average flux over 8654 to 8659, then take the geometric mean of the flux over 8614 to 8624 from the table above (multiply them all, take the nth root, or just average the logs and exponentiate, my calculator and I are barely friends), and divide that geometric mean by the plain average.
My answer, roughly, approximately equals 0.93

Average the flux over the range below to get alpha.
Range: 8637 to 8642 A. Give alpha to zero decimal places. 208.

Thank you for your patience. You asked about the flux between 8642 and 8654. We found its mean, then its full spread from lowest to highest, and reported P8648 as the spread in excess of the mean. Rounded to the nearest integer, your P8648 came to -178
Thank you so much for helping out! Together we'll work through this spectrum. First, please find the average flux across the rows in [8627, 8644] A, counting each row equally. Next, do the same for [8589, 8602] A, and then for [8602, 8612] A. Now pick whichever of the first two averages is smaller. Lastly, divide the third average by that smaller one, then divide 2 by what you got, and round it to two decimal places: 1.95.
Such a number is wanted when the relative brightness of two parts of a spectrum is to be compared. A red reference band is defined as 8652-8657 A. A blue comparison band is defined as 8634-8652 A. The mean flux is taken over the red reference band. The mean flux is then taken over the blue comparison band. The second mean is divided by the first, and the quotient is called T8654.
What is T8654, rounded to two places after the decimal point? 1.04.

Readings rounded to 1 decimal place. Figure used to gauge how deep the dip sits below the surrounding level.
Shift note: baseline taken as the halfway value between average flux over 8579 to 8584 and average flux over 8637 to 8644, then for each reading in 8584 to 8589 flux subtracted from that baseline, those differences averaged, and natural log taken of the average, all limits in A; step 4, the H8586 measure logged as 1.8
